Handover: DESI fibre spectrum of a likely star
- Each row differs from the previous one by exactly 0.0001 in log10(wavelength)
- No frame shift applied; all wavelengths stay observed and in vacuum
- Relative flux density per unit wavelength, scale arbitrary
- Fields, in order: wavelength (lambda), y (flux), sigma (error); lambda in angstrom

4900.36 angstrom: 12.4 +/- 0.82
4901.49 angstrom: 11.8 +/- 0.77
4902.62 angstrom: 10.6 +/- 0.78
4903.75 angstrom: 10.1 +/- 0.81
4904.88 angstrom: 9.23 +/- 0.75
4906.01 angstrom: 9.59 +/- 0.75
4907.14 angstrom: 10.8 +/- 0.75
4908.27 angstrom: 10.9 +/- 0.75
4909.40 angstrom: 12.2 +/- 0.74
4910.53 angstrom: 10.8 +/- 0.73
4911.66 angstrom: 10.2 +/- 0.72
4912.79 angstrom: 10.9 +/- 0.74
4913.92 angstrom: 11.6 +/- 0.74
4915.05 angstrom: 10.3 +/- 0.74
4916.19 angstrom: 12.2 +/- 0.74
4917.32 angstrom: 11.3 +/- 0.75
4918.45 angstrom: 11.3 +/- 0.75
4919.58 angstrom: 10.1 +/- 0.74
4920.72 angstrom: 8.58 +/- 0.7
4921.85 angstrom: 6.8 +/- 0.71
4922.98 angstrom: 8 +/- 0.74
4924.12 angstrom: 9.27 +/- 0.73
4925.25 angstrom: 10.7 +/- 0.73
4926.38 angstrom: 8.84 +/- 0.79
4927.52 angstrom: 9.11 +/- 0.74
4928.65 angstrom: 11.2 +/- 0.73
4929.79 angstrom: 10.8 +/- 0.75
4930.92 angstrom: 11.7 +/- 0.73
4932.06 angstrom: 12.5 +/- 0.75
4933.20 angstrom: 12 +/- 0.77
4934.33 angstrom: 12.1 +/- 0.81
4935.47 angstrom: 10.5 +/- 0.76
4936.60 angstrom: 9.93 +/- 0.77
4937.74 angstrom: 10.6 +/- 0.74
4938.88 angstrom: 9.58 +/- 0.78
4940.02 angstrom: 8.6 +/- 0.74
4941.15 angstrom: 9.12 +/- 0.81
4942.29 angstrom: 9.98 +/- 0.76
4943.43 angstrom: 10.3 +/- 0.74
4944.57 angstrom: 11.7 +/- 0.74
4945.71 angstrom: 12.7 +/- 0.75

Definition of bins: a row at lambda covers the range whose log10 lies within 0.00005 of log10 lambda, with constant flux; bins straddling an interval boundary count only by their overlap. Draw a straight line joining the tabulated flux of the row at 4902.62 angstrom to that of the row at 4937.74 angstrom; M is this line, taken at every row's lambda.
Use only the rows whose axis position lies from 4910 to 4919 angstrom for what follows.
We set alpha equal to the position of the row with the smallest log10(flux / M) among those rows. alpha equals 4911.66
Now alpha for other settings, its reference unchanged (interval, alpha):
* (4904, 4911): 4904.88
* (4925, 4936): 4926.38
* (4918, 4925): 4921.85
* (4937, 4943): 4940.02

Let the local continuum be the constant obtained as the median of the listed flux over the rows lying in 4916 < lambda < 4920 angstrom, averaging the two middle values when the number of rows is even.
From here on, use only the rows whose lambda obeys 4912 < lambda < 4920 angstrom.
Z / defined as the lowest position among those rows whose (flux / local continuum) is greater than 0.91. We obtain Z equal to 4912.79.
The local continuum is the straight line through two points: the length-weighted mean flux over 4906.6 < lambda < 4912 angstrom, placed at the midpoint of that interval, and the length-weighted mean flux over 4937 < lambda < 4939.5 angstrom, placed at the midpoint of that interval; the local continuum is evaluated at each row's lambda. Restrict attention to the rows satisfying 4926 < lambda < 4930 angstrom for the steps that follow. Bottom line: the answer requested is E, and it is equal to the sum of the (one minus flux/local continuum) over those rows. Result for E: 0.1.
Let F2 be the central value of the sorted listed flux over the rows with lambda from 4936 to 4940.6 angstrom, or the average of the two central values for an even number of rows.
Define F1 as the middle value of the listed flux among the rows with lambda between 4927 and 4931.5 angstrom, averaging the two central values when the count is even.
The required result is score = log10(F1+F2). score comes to 1.32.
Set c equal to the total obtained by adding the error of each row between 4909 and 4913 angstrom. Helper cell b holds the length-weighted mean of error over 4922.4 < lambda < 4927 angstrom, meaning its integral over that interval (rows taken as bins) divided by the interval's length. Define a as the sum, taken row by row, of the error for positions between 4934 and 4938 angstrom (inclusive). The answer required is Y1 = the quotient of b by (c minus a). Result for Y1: -5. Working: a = 3.08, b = 0.747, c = 2.93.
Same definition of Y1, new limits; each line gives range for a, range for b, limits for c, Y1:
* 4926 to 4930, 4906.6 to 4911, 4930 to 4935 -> 15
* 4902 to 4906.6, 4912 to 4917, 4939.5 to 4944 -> -18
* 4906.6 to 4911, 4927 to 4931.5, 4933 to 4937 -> 5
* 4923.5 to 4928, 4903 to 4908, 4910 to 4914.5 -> -13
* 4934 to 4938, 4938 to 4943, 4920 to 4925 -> -4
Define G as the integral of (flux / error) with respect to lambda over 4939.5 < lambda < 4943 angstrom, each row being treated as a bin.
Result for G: 42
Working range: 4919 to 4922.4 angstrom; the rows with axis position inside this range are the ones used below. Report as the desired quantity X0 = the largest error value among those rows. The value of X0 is 0.740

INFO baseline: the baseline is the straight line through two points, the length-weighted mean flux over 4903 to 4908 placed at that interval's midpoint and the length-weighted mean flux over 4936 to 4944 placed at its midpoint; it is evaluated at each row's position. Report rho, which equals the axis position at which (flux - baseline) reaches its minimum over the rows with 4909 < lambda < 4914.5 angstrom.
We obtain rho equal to 4911.66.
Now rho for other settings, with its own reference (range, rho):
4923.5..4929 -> 4926.38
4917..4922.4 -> 4921.85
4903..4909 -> 4904.88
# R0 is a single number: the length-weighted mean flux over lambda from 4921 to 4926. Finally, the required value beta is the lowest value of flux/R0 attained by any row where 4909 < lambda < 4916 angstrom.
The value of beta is 1.17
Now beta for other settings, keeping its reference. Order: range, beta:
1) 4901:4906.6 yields 1.06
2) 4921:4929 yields 0.78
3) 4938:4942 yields 0.99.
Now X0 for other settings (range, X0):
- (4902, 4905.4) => 0.810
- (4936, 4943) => 0.810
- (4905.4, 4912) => 0.750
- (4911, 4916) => 0.740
